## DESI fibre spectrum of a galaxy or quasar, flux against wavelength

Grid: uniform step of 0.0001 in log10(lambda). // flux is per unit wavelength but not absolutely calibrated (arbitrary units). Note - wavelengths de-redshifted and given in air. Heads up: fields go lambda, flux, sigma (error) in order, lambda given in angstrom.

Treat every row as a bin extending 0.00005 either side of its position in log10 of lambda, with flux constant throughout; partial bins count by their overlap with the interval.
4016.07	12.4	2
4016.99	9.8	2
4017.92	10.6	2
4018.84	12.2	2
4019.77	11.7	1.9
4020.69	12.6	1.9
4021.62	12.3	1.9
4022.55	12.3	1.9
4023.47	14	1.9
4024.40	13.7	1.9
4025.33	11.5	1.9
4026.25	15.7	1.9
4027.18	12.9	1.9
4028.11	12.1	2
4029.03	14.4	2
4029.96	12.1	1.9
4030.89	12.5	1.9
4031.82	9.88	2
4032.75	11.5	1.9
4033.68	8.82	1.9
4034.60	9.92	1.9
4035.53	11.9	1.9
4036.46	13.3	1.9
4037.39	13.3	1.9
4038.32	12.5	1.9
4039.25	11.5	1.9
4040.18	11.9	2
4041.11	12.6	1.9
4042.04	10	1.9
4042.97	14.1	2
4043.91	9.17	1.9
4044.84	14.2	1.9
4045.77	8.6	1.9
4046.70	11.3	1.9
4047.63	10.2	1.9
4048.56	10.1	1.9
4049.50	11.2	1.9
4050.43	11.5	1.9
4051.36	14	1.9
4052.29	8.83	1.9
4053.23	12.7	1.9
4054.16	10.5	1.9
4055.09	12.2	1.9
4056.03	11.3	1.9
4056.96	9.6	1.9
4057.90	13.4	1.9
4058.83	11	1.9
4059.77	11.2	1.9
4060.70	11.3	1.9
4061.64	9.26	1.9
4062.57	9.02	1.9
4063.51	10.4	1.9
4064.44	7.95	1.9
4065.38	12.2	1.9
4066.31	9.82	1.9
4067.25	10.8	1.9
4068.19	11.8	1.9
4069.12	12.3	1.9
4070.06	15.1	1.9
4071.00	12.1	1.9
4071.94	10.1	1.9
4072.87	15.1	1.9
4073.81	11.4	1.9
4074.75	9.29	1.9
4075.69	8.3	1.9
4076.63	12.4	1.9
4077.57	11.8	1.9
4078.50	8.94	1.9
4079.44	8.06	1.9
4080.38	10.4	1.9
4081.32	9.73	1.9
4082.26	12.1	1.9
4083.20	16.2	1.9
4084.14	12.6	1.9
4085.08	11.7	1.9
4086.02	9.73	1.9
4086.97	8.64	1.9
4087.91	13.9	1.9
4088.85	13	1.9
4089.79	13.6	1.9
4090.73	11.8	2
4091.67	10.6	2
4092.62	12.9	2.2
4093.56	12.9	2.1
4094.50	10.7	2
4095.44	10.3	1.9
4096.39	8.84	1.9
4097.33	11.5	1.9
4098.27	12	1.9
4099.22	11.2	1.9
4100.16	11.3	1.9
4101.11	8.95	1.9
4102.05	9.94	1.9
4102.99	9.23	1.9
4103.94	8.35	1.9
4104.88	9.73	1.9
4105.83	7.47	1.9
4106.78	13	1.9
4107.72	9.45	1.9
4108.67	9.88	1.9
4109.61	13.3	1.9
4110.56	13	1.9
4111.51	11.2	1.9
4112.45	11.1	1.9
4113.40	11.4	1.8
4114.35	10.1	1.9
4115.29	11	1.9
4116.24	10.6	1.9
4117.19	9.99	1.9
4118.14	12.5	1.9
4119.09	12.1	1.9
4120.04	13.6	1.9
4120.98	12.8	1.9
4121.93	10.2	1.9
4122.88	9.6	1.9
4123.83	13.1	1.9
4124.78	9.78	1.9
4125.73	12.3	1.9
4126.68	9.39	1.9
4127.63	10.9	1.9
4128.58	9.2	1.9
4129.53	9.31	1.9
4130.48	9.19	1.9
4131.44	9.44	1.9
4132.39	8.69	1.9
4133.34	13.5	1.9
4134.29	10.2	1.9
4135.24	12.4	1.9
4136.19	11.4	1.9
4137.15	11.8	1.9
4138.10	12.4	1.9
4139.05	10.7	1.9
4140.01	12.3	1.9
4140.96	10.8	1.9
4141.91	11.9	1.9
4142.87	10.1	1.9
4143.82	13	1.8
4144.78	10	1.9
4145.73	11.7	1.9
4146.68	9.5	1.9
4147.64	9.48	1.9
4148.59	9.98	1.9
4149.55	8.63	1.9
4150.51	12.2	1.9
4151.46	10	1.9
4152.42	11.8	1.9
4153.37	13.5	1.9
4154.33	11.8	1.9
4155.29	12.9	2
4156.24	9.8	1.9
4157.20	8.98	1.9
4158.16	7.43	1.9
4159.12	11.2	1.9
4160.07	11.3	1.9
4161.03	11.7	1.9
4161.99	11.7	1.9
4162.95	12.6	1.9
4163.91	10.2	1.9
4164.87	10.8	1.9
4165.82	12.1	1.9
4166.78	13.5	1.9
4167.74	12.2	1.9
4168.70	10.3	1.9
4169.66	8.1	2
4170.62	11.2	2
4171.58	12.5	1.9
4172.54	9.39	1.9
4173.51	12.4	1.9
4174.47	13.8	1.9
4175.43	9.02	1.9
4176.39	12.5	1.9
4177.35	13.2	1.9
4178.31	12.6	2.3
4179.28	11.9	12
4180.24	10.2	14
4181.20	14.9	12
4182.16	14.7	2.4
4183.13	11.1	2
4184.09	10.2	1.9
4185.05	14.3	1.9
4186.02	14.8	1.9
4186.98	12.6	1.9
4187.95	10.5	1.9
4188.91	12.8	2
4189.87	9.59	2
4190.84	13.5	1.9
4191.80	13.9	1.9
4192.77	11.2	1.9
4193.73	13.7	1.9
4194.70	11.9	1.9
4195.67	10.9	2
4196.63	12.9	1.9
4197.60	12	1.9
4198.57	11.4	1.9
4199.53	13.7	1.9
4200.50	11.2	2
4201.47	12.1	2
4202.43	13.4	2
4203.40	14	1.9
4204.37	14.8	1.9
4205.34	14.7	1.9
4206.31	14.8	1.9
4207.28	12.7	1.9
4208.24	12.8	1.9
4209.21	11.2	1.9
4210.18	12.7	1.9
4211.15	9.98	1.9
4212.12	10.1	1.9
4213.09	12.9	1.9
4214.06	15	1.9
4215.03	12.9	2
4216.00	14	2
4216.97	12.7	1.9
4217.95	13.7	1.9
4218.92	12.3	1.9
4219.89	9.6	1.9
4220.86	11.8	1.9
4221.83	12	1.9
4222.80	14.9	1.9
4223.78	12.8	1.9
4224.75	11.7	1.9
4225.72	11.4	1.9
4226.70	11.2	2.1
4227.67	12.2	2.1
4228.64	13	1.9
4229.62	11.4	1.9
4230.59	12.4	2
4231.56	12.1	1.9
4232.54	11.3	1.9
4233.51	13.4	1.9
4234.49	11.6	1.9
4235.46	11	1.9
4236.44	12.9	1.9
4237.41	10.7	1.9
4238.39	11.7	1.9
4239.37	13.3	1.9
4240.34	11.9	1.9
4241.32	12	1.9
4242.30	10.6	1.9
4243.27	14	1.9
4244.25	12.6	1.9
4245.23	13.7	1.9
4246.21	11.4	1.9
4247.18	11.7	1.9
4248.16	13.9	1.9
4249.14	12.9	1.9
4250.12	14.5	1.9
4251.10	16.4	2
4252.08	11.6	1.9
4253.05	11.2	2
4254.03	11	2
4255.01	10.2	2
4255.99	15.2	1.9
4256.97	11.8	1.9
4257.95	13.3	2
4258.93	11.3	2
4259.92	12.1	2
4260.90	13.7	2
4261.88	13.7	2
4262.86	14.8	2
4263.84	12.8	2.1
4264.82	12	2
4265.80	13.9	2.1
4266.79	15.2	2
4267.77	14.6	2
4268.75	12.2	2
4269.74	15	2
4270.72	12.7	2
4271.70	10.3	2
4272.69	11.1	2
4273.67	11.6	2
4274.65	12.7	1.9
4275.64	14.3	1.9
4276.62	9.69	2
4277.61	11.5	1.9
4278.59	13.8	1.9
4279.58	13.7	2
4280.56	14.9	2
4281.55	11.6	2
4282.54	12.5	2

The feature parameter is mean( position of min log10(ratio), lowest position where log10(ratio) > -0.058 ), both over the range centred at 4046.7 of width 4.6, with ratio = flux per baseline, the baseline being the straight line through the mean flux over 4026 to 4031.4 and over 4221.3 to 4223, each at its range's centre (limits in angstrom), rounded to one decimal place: 4045.3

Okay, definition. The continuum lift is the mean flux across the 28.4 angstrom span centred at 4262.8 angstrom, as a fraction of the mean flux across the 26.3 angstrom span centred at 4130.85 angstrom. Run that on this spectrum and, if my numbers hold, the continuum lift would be 1.15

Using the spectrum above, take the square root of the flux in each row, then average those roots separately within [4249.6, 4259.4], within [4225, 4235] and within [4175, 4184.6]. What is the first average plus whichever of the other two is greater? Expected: 7.01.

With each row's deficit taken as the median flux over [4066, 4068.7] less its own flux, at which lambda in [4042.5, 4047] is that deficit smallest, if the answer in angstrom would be 4044.84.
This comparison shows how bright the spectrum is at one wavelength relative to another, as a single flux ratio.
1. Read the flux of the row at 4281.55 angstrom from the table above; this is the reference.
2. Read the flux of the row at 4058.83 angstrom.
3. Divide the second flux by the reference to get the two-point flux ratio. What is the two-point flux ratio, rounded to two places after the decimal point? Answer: 0.95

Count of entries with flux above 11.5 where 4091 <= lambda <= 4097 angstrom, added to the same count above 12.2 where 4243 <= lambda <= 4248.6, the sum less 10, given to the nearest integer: -4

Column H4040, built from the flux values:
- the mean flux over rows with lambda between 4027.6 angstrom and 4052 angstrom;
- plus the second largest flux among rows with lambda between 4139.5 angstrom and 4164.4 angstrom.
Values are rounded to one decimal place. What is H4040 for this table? 24.6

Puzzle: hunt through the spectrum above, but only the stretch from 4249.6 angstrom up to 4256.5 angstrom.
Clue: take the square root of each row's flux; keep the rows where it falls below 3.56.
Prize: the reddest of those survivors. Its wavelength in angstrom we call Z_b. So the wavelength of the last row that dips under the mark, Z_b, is 4255.01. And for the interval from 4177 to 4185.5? 4184.09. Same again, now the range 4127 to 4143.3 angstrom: 4142.87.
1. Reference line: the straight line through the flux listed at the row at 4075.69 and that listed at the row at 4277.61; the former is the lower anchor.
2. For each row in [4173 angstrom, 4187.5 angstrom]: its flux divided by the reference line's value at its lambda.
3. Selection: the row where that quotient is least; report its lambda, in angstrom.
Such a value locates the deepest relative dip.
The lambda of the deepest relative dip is 4175.43 angstrom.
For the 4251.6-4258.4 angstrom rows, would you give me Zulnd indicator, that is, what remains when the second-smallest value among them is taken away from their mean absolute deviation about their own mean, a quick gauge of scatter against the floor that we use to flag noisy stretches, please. -9.7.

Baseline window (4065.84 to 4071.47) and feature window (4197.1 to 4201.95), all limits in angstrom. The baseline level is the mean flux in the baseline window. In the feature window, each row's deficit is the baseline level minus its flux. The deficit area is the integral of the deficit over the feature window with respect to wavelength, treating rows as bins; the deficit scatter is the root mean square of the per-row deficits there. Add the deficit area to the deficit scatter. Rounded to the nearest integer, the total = 0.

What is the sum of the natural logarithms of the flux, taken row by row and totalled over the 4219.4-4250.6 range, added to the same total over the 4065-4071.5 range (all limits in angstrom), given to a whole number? 97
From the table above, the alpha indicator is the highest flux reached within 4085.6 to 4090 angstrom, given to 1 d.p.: 13.9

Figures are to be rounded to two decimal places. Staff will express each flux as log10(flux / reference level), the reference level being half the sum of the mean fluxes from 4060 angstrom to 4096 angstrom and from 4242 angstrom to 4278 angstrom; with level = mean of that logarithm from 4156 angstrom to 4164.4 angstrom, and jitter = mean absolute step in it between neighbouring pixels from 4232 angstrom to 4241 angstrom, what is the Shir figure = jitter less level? 0.12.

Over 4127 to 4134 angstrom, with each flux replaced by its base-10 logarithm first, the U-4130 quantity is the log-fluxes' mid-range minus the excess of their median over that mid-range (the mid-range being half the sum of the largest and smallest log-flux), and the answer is 1.10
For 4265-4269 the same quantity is 1.11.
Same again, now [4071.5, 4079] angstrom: 1.07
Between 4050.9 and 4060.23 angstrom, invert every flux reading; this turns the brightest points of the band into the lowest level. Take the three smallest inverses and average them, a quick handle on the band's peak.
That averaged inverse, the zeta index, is 0.0749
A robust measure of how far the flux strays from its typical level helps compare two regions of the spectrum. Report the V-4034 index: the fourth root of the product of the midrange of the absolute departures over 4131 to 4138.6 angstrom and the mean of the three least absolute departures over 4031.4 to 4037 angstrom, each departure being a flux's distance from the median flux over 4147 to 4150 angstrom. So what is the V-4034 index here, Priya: 1.0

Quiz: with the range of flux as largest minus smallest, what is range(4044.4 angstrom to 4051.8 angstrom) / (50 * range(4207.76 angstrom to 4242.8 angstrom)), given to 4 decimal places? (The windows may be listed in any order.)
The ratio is 0.0207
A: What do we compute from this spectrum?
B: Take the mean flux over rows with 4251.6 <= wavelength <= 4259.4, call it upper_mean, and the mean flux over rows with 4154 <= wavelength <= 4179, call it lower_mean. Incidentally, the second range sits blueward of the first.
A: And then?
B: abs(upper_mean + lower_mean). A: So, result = 23.2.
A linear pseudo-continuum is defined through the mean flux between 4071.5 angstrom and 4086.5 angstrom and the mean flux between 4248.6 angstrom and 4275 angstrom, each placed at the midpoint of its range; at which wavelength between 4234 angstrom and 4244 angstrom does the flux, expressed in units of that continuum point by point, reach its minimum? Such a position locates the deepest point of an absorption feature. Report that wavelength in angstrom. 4242.30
